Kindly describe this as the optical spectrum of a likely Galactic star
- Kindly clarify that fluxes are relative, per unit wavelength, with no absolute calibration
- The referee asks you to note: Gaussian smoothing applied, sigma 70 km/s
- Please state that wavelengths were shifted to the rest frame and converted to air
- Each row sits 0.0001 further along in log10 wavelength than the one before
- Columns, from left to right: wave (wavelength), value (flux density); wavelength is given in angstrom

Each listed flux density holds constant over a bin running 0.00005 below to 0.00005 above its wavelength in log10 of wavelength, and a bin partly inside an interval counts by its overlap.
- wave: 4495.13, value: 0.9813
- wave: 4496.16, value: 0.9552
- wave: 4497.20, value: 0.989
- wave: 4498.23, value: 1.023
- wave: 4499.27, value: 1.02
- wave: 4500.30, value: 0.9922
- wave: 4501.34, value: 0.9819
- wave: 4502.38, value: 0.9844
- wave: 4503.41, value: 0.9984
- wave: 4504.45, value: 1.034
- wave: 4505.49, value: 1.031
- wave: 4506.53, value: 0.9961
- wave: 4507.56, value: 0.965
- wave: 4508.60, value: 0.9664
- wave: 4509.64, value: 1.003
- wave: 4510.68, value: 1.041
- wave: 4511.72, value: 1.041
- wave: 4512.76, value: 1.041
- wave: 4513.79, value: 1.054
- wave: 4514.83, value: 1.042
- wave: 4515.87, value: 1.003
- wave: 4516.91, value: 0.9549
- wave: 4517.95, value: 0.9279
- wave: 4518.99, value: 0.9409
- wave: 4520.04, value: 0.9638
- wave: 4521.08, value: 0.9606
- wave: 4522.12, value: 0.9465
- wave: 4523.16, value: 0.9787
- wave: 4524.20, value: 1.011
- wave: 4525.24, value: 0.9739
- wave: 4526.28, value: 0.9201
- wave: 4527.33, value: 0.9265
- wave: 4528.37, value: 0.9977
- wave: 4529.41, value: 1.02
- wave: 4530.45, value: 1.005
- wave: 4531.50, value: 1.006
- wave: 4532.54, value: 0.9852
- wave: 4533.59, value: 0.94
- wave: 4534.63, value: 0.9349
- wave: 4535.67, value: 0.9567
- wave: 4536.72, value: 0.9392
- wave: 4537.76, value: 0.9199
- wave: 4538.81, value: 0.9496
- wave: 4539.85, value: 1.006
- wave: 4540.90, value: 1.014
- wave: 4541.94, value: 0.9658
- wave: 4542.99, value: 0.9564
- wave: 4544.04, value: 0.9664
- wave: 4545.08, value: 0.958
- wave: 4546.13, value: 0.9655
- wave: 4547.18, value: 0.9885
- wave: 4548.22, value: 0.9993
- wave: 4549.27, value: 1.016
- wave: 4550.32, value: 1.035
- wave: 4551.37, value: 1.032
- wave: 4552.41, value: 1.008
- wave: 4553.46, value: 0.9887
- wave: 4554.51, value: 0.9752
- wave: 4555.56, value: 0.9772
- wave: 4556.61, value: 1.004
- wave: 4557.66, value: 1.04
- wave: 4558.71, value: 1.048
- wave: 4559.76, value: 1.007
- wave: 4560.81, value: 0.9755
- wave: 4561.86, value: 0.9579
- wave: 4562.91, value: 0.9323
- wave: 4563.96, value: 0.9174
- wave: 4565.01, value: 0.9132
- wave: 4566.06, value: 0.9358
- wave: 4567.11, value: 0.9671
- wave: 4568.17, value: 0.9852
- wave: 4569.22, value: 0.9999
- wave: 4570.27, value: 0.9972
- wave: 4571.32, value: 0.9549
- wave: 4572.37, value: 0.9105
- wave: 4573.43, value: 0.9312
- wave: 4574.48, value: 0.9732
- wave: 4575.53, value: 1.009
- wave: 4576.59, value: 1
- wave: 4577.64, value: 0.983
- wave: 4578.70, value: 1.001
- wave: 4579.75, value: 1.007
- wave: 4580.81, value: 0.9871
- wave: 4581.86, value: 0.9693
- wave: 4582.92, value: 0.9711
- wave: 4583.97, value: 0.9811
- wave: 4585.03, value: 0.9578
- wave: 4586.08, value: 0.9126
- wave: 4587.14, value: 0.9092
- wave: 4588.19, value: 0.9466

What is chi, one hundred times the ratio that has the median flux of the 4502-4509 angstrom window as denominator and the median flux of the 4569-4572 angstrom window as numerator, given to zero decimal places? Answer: 100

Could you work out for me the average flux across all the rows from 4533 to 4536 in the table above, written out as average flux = 0.94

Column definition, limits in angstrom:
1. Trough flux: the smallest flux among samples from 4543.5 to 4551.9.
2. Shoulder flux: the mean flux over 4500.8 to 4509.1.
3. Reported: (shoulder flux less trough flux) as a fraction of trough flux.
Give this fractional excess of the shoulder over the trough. 0.038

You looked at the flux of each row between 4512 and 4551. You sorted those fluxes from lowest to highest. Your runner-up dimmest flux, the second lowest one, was 0.9201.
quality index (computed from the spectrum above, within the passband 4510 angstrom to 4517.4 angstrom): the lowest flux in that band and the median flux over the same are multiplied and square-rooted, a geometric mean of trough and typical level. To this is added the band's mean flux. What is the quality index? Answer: 2.02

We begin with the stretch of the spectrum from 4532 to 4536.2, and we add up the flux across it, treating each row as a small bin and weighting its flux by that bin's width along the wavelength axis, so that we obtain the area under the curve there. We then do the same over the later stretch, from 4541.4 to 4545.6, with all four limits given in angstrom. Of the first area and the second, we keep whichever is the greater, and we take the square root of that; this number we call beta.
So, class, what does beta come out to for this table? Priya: 2.01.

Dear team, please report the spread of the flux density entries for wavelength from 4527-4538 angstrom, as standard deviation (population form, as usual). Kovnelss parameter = 0.0351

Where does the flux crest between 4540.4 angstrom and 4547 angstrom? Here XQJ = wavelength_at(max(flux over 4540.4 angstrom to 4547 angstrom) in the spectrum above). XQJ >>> 4540.90 angstrom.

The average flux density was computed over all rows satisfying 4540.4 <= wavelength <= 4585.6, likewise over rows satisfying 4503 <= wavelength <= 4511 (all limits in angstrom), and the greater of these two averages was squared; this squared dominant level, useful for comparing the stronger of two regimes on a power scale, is 1.01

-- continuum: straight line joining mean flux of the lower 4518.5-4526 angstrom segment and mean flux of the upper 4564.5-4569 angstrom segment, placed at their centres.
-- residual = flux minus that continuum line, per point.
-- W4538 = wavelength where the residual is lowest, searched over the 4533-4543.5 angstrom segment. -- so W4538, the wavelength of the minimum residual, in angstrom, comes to 4537.76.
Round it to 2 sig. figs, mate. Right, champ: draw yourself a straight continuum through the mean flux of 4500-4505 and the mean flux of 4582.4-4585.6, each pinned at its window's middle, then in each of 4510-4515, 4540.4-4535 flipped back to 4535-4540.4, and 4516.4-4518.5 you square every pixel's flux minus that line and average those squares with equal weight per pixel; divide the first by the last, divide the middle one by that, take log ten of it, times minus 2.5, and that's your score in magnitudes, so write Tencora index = 6.7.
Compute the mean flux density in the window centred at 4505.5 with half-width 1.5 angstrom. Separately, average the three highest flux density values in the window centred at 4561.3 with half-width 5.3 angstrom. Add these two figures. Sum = 2.05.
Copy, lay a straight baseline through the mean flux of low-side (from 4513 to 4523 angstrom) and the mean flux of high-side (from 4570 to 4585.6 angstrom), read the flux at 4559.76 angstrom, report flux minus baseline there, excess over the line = 0.031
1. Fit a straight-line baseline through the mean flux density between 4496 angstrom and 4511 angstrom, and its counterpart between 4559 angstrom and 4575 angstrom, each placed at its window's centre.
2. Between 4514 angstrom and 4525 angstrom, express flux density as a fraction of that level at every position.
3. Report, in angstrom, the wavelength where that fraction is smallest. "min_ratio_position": 4517.95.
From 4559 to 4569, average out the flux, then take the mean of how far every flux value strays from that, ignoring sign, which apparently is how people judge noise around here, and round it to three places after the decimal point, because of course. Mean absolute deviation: 0.027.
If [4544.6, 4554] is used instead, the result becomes 0.021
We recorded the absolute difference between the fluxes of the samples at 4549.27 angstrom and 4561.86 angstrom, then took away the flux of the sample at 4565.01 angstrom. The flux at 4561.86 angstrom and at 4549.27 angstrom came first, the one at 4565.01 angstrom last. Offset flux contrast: -0.86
